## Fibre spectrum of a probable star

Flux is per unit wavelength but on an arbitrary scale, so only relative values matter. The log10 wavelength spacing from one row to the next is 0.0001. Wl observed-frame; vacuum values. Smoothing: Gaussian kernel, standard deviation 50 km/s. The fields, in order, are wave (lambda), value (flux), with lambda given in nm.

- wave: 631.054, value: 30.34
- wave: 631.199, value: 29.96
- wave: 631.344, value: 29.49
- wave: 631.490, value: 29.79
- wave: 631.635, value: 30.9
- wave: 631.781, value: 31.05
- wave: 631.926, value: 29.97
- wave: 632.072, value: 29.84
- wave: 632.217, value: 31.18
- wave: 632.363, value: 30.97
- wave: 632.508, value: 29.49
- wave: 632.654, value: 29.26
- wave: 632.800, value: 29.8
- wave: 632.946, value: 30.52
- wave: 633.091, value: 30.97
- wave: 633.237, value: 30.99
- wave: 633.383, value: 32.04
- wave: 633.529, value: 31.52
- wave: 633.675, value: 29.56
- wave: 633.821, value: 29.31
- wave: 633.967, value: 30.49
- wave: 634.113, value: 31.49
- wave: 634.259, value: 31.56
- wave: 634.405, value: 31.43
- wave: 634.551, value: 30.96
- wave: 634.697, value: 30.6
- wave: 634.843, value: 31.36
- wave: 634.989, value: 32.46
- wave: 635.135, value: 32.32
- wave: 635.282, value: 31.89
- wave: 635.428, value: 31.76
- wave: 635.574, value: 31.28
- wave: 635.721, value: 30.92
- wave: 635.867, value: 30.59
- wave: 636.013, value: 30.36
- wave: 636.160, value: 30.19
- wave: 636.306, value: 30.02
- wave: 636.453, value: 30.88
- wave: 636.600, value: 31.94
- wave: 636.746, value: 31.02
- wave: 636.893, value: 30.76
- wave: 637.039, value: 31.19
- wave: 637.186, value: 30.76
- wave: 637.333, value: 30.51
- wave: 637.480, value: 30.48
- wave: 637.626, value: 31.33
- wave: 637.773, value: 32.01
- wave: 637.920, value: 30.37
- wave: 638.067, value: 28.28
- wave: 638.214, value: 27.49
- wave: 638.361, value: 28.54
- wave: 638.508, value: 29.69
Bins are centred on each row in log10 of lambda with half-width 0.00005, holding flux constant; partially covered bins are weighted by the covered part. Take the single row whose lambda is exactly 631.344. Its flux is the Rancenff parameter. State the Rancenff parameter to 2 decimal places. 29.49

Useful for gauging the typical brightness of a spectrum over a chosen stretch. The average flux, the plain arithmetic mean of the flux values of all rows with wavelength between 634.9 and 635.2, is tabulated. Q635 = 32.4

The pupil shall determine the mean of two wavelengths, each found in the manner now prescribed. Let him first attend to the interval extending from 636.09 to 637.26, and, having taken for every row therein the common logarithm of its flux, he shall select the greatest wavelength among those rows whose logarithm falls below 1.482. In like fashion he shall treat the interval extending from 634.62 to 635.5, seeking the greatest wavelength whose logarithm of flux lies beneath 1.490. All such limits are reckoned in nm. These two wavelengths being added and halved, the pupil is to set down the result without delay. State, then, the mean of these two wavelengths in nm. 635.50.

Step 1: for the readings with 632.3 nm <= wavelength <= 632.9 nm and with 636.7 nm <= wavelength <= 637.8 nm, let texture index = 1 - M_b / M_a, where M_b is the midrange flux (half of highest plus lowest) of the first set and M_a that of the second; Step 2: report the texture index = 0.036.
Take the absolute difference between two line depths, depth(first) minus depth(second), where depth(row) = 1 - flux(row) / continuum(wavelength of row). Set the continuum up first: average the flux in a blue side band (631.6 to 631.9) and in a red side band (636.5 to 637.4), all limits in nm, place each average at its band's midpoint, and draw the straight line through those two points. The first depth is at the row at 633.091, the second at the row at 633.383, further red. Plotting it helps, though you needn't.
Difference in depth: 0.034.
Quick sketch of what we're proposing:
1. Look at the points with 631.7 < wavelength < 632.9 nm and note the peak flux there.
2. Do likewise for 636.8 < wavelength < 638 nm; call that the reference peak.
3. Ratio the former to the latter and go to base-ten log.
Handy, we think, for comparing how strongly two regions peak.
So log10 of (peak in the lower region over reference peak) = -0.011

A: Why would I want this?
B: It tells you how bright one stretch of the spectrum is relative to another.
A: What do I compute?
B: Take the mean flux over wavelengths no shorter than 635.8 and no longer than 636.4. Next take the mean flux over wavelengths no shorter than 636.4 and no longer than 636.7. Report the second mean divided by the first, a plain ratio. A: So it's 1.04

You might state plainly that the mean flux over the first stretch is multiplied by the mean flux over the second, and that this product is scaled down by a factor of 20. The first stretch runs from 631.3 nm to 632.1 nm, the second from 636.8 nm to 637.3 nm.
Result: 46.6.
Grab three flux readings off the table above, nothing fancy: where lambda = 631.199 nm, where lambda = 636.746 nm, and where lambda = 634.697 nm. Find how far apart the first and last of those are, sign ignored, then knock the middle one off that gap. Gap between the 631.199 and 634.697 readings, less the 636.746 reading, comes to -30.4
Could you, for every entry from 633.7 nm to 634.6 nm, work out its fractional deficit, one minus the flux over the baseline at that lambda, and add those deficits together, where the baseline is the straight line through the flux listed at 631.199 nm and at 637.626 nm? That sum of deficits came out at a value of -0.054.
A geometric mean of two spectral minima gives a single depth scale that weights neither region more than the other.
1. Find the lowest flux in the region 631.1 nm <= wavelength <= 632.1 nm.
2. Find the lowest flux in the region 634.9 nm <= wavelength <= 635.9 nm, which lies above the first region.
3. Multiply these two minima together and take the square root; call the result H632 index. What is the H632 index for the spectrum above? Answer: 30.03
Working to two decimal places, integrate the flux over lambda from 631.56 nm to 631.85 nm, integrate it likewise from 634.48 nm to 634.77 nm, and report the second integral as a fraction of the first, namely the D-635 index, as 1.00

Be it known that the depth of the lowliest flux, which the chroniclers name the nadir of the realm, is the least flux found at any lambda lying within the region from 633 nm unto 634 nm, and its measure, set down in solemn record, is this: 29.31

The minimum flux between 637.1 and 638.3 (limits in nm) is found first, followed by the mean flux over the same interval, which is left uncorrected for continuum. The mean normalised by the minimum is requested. 1.10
